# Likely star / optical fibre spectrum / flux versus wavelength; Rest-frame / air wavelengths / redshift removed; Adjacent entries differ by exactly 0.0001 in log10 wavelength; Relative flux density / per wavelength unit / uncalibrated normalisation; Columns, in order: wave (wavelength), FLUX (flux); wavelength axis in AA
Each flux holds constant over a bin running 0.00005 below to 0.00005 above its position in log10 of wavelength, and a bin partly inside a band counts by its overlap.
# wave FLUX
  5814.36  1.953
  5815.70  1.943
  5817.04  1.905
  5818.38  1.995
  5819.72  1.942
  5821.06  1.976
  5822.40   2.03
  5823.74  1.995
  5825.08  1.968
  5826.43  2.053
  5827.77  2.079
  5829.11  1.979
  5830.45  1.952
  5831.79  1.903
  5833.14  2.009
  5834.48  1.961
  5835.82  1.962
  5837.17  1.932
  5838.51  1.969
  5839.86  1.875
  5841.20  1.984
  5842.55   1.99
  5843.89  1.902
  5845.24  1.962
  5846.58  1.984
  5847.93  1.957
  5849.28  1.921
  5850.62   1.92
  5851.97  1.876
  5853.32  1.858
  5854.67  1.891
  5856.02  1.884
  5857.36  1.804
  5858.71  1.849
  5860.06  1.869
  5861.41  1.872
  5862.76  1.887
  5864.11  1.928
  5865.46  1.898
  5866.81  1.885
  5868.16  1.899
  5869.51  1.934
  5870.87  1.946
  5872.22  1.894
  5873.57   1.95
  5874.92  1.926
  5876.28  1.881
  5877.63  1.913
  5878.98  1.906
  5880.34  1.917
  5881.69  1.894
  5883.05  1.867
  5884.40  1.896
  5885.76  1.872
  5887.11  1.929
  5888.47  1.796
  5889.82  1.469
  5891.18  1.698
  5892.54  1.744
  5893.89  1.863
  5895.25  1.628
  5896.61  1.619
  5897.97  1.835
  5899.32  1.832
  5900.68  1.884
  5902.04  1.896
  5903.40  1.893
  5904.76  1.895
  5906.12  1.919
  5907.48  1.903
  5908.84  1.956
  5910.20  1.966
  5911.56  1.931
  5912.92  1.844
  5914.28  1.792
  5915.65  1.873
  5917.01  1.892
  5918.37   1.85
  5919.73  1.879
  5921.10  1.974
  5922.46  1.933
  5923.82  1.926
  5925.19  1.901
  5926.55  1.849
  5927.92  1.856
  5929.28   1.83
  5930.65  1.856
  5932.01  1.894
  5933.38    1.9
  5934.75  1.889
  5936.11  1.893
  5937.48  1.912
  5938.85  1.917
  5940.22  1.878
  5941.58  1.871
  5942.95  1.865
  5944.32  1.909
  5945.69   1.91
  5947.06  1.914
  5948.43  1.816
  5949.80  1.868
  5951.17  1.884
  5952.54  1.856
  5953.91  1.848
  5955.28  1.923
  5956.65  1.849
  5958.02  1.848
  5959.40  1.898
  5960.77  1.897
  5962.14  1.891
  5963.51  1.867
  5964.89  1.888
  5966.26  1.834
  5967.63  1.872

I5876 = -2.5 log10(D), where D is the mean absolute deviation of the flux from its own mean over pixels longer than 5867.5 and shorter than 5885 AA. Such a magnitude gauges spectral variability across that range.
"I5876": 4.3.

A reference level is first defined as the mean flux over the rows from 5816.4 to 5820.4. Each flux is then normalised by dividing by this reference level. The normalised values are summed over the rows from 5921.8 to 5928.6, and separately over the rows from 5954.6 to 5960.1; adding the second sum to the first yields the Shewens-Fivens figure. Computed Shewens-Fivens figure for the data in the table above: 8.7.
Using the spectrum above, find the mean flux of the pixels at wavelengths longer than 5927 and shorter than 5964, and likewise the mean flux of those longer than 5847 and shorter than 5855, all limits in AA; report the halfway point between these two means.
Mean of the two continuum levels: 1.892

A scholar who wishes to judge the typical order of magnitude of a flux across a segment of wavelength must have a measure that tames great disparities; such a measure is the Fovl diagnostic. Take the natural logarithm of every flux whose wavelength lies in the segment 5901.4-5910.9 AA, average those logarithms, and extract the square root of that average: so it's 0.807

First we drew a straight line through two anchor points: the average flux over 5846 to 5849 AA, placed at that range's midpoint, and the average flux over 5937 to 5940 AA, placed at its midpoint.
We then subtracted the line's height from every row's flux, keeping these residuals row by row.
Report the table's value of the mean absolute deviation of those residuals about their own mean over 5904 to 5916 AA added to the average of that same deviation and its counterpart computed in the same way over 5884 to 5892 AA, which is 0.12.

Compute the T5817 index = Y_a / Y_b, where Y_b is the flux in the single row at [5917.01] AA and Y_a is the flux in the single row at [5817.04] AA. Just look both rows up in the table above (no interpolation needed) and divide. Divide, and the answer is 1.01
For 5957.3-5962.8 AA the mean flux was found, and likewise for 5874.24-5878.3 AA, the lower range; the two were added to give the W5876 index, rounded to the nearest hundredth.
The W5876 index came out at 3.79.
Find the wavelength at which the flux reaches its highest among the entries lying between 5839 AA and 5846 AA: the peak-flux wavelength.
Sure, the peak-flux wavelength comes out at 5842.55 AA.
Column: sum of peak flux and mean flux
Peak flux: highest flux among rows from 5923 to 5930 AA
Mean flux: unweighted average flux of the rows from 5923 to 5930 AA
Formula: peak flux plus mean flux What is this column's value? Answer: 3.80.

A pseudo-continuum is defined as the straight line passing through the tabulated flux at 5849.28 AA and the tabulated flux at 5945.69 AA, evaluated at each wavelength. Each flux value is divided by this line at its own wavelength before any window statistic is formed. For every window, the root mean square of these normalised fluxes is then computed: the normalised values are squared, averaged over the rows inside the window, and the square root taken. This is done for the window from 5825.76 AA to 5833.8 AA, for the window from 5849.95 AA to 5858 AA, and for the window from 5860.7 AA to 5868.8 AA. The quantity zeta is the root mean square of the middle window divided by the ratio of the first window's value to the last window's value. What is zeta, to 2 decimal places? 0.93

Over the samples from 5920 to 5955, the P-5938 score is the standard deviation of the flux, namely 0.035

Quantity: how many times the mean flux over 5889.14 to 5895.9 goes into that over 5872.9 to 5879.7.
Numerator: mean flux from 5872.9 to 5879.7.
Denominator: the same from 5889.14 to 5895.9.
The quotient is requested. 1.14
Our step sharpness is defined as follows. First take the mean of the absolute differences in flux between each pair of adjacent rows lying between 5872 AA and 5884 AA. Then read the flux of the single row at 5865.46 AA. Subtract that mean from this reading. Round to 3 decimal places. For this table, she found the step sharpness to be 1.870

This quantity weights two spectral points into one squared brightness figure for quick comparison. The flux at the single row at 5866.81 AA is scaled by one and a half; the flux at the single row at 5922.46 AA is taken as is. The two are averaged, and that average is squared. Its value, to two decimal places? 5.67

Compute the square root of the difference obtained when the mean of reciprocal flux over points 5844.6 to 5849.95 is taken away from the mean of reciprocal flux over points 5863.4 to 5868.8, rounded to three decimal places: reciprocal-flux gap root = 0.120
